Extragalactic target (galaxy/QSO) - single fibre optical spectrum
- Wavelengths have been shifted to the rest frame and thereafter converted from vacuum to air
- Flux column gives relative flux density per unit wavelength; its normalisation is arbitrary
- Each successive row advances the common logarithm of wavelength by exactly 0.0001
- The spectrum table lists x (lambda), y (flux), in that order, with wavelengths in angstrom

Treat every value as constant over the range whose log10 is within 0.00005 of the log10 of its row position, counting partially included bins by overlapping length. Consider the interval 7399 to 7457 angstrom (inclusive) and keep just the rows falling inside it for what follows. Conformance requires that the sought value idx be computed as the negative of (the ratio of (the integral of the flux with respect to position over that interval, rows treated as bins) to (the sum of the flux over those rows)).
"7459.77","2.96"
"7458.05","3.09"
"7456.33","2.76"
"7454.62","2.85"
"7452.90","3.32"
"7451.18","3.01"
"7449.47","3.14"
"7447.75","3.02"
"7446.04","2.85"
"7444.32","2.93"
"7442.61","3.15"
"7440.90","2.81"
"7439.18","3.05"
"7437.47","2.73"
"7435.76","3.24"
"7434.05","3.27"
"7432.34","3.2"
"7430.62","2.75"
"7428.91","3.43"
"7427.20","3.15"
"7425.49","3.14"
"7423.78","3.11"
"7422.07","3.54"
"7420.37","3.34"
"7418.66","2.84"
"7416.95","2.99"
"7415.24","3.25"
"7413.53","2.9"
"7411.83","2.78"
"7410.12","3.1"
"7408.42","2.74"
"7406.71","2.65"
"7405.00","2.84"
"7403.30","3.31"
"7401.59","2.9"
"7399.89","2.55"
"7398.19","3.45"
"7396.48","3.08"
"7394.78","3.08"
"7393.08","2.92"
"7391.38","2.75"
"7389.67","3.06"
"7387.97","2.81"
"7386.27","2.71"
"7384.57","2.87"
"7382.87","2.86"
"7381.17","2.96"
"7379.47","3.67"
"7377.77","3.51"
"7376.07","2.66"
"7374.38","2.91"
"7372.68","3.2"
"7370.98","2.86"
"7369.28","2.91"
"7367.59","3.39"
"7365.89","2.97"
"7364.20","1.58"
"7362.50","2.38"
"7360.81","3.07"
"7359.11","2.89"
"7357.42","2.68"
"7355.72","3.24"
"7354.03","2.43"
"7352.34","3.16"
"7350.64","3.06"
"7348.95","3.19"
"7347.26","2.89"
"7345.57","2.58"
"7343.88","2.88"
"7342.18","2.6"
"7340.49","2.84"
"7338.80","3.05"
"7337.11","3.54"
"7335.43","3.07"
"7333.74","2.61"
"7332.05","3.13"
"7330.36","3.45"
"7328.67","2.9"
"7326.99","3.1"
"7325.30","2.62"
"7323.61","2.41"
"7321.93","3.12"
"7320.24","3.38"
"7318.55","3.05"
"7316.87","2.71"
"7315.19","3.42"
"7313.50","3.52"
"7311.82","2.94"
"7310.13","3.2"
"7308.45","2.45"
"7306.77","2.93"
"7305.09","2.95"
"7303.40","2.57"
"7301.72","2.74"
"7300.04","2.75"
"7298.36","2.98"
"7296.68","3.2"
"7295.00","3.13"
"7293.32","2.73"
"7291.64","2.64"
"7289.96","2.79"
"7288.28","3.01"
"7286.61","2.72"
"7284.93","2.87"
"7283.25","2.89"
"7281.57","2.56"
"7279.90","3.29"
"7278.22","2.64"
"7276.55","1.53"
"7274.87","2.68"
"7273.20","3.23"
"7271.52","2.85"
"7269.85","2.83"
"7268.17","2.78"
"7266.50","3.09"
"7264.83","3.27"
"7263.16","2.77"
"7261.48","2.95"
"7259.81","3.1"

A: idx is -1.71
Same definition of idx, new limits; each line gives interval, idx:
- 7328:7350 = -1.69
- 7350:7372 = -1.69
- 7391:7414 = -1.65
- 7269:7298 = -1.71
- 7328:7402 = -1.68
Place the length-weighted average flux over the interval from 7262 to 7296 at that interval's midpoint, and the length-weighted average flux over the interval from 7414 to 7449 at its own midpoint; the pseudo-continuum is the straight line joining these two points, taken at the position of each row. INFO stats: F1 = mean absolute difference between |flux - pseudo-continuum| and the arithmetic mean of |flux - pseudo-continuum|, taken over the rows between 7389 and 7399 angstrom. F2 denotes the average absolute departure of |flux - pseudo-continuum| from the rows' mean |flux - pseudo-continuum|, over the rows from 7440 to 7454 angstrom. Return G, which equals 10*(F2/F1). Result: 6.6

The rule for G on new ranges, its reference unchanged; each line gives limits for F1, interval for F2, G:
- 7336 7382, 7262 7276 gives 7.9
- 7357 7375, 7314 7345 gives 5.6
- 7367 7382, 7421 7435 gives 7.3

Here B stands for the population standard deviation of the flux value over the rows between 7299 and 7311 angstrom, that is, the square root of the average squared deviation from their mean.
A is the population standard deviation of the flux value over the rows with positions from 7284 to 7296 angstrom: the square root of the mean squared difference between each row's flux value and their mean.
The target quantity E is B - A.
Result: 0.072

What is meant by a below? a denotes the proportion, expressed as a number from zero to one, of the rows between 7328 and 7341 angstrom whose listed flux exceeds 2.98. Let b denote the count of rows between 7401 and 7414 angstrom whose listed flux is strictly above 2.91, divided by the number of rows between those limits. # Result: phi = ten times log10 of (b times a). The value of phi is -8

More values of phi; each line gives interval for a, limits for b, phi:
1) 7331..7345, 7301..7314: -5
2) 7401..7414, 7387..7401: -8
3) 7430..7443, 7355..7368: -5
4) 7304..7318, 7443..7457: -6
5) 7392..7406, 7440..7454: -4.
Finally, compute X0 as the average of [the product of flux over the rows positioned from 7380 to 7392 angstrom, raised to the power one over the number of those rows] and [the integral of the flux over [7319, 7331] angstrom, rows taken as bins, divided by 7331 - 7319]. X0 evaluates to 2.92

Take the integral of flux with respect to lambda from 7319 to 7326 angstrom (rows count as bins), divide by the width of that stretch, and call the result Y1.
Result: 2.89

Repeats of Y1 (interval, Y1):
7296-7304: 2.85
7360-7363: 2.77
